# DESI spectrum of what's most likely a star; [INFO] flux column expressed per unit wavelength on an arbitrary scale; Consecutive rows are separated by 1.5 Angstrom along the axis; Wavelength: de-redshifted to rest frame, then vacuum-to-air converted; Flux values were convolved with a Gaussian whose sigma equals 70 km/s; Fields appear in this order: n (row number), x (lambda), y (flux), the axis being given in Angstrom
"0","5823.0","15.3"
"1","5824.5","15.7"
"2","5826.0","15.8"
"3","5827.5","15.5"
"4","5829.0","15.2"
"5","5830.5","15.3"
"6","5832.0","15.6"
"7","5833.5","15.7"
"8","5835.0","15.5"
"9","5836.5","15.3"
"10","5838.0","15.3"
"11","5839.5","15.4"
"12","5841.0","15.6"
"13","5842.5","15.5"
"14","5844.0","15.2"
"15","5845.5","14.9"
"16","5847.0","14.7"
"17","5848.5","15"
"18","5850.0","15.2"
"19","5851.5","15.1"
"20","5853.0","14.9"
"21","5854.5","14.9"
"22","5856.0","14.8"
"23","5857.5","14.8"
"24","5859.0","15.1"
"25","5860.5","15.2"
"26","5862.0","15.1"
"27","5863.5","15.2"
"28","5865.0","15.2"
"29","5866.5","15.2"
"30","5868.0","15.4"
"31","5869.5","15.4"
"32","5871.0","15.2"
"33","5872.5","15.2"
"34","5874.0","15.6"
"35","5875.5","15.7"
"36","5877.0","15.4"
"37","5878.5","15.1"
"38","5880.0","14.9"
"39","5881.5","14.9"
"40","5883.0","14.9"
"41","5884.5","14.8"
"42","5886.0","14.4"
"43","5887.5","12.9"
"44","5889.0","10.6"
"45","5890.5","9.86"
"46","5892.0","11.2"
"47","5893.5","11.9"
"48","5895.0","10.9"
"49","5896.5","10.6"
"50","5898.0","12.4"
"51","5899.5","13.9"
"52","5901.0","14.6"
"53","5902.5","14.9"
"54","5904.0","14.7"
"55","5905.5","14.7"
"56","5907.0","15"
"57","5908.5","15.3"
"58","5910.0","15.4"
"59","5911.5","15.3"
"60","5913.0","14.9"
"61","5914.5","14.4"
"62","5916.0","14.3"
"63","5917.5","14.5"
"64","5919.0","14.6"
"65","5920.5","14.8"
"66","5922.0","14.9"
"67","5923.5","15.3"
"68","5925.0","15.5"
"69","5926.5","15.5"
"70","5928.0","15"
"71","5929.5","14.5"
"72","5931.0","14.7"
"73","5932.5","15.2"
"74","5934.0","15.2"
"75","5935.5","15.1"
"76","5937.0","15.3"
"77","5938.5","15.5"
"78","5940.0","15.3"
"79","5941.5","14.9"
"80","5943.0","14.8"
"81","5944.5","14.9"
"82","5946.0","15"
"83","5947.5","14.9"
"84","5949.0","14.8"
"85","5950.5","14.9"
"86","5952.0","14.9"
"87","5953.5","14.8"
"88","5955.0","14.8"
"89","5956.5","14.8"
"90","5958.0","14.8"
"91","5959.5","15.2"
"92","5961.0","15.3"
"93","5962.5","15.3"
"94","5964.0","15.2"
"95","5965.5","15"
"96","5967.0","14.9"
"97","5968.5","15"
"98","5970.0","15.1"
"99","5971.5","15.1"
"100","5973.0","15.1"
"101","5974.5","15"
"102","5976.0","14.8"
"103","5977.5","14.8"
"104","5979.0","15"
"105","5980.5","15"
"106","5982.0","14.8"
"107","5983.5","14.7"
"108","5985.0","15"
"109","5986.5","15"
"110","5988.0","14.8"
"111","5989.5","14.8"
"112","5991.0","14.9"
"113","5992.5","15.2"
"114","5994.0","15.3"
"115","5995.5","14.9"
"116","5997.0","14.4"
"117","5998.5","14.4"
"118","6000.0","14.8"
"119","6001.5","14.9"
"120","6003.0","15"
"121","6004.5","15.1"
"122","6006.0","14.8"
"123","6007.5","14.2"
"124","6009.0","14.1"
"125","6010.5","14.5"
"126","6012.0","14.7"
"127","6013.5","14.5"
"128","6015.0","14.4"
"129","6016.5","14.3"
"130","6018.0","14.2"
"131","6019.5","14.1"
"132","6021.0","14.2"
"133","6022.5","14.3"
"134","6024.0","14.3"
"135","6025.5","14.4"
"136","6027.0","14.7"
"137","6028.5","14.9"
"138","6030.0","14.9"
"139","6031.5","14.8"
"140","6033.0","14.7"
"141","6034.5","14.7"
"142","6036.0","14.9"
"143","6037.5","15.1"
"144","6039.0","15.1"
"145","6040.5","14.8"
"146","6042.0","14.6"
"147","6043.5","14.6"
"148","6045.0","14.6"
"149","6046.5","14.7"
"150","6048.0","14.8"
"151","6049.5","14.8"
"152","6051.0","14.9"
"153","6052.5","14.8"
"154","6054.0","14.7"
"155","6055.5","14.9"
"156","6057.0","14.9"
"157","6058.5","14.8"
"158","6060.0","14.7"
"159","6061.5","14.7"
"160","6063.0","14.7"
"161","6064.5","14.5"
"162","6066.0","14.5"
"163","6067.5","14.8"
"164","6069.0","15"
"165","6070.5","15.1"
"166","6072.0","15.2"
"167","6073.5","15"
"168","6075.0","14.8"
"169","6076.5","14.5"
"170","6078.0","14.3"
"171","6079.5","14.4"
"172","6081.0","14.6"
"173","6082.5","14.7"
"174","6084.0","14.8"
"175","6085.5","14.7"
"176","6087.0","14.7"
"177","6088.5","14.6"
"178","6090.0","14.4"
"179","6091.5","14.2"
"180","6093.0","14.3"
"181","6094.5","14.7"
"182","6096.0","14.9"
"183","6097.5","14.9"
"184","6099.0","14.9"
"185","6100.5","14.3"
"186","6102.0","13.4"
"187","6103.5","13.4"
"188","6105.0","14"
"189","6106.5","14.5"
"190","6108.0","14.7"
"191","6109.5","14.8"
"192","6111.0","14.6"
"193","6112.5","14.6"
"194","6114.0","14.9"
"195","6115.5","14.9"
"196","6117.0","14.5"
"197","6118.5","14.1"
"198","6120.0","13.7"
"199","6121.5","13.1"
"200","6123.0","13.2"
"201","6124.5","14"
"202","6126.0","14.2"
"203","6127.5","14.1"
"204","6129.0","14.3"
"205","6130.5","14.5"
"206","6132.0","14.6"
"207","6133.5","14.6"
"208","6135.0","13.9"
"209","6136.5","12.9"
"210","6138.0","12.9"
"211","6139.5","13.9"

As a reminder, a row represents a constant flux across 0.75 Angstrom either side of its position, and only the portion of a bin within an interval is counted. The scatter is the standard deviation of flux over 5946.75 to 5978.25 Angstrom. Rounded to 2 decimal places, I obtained 0.17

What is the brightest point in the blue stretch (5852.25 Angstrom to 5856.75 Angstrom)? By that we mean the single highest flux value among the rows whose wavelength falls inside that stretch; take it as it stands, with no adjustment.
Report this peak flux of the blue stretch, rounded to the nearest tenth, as 14.9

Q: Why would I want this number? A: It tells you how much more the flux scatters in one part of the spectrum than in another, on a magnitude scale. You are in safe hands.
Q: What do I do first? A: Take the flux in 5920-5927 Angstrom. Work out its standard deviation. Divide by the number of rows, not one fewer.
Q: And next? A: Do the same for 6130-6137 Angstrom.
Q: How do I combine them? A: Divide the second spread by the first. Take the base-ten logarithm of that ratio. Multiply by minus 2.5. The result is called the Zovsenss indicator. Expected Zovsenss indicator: -0.86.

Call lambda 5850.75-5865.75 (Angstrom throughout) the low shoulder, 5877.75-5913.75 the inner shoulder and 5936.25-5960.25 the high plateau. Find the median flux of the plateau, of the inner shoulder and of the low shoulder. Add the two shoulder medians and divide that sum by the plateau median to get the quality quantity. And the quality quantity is 2.00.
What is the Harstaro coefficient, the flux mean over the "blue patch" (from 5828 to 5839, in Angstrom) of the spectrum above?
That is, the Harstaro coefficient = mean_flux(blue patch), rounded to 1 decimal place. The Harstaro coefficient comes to 15.4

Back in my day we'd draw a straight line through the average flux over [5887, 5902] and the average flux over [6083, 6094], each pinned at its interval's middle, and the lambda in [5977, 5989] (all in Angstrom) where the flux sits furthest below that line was 5983.5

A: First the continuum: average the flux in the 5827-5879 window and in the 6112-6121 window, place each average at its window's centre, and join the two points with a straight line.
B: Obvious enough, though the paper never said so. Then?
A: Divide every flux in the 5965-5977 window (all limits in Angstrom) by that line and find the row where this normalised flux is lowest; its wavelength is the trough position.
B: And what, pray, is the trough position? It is 5976.0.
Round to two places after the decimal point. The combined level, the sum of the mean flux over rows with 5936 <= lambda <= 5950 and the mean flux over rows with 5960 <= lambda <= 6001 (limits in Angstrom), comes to 29.99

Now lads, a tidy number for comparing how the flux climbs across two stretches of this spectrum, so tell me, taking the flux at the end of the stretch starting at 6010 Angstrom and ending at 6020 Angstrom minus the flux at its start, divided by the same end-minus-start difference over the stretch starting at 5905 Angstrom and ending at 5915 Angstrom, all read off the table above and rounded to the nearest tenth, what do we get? 1.3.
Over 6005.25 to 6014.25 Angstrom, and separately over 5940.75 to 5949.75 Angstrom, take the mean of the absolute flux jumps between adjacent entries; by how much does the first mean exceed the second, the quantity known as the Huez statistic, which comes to 0.20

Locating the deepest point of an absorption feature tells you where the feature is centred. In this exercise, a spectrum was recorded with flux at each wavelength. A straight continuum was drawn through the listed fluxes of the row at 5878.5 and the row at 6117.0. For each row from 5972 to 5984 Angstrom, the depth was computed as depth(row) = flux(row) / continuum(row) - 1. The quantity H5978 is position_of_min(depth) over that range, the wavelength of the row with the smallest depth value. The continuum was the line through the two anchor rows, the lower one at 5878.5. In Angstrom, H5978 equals 5983.5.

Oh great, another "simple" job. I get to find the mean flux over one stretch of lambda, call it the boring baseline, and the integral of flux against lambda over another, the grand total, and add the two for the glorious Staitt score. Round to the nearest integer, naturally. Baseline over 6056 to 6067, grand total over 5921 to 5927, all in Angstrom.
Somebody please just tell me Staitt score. 106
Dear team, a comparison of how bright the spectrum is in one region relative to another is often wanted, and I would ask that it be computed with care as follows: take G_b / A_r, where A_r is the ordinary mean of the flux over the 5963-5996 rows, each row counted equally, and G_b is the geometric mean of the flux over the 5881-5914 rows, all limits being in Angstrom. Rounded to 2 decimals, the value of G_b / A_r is 0.90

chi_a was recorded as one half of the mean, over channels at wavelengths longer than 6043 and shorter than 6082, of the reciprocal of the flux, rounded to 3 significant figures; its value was 0.0339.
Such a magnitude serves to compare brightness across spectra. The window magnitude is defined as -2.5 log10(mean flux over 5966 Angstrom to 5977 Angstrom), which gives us -2.940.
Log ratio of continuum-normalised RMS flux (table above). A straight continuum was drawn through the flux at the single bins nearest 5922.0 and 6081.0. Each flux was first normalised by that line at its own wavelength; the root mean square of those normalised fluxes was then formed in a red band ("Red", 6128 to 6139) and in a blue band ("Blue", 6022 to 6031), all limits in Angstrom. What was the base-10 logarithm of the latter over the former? 0.013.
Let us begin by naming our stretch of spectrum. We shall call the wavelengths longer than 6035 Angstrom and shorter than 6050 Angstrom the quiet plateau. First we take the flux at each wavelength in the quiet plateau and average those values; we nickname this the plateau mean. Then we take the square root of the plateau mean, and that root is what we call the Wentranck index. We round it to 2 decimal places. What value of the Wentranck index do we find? 3.85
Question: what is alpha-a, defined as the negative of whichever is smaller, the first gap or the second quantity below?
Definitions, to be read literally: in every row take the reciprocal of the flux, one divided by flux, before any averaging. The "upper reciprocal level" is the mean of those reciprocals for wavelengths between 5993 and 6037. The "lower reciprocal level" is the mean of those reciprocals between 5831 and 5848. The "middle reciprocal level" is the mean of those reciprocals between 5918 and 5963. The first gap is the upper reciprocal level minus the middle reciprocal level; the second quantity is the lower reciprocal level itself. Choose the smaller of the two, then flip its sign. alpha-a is -0.0019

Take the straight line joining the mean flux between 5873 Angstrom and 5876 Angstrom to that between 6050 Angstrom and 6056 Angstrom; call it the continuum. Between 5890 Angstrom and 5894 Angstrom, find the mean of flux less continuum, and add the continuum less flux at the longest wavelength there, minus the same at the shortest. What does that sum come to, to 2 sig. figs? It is -6.6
